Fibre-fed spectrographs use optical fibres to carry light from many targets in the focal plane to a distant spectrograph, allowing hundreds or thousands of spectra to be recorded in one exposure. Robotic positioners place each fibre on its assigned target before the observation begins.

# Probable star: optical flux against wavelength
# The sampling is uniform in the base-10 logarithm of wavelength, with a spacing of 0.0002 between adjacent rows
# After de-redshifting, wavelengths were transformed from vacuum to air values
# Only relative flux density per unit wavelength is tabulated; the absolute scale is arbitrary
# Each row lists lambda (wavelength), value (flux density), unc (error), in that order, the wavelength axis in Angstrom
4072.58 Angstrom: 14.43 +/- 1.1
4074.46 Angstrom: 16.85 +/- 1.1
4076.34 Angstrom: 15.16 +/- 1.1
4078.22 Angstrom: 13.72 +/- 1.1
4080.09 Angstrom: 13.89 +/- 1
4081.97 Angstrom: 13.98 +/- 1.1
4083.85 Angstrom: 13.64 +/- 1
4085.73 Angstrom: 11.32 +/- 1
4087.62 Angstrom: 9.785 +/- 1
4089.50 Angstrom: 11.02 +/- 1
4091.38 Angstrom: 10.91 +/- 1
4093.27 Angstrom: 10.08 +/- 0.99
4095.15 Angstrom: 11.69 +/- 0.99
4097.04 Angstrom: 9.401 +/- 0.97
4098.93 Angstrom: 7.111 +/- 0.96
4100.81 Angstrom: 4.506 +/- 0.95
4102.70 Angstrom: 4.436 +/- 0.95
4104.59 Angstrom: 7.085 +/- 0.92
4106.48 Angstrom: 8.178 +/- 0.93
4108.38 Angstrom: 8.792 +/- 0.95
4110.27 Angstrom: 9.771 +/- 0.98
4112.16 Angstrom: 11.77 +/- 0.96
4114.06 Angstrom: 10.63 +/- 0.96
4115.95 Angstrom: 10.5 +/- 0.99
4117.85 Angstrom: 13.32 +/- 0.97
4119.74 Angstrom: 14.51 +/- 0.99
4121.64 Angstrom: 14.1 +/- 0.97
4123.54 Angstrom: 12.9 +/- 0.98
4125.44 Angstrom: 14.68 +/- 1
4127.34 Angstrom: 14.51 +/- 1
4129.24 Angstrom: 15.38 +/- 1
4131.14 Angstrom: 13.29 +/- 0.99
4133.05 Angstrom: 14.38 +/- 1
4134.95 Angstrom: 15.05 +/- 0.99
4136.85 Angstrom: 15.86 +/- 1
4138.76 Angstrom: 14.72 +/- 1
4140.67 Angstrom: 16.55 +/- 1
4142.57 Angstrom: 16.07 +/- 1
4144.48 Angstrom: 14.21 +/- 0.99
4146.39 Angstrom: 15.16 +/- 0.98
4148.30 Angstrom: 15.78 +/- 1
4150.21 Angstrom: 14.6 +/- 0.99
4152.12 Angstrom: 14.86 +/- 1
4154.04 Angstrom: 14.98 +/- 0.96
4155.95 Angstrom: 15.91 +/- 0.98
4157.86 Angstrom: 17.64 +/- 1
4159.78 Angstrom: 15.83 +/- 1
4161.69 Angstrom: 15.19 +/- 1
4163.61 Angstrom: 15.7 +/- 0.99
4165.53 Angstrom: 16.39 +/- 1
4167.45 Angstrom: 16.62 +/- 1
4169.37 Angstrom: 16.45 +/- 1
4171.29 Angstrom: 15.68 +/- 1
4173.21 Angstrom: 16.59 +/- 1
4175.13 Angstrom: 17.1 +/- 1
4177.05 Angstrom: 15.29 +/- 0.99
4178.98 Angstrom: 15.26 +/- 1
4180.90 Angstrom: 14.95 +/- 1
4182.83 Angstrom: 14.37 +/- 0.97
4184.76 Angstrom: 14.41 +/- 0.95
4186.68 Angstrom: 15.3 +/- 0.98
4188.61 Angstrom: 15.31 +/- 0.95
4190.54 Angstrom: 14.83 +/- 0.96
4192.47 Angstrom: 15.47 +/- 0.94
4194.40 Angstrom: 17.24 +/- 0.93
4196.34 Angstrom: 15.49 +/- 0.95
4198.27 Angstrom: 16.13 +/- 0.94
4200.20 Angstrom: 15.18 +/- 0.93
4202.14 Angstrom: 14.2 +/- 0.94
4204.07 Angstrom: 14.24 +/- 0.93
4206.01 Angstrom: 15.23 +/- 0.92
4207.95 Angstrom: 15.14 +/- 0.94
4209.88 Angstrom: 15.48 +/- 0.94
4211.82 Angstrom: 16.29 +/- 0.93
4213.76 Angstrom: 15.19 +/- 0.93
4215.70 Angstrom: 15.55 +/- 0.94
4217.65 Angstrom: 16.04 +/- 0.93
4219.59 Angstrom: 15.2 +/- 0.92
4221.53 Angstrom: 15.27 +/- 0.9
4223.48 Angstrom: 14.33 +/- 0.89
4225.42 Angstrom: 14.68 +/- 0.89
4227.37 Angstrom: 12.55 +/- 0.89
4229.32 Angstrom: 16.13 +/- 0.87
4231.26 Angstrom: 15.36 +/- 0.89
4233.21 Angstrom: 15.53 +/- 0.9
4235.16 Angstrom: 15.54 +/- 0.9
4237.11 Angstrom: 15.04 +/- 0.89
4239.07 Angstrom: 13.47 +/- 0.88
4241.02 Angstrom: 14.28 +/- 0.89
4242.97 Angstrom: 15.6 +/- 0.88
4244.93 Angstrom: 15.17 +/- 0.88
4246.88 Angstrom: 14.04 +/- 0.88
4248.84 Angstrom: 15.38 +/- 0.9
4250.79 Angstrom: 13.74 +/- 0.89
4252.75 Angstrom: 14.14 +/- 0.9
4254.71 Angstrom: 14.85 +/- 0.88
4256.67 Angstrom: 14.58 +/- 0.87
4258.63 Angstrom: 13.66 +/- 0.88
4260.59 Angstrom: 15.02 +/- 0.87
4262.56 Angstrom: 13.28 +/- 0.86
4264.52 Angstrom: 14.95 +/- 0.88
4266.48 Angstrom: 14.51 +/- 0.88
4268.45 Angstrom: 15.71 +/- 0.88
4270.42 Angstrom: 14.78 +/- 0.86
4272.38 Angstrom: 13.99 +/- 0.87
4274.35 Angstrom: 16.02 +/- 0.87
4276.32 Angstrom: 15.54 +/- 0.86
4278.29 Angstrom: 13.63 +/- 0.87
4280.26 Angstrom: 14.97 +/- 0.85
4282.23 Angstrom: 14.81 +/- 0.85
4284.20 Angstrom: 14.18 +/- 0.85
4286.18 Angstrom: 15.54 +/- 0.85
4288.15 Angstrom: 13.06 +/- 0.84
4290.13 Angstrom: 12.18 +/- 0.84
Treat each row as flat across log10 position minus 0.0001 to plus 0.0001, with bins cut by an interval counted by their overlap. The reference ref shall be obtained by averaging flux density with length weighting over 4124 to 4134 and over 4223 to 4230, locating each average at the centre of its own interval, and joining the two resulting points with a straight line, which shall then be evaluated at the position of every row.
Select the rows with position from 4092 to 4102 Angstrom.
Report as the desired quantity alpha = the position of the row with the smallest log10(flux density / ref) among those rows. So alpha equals 4100.81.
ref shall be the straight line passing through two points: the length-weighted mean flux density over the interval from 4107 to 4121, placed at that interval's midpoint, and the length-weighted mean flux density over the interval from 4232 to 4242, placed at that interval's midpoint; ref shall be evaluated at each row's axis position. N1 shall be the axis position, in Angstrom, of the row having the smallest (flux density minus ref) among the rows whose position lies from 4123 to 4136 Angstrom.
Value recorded 4123.54 Angstrom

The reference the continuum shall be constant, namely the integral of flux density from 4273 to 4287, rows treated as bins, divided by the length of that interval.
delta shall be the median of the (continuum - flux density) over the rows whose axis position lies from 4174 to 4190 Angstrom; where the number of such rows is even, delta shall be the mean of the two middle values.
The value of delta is -0.36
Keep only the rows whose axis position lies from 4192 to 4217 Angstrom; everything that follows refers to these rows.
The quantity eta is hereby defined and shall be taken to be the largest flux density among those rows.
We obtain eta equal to 17.24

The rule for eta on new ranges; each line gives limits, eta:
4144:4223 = 17.64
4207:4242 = 16.29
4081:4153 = 16.55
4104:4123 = 14.51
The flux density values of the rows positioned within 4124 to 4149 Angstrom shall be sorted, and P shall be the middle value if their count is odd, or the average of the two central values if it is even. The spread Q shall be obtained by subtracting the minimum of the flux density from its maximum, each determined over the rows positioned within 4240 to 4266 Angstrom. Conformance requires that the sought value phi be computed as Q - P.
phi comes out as -12.7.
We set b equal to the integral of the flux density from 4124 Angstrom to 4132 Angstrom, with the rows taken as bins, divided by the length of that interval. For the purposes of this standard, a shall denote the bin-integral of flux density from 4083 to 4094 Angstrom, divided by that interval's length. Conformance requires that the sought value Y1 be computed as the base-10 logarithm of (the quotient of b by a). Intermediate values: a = 11.1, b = 14.4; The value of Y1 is 0.112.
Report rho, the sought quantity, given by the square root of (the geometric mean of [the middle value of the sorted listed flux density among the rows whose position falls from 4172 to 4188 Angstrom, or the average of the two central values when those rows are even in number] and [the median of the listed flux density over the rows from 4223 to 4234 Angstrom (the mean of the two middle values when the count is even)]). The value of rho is 3.89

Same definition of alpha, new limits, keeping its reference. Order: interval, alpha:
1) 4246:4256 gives 4250.79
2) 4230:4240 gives 4239.07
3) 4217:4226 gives 4223.48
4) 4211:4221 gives 4213.76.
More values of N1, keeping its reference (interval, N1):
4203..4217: 4204.07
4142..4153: 4144.48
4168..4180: 4178.98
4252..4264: 4262.56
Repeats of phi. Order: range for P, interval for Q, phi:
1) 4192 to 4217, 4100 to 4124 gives -5.4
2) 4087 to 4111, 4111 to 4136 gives -4.5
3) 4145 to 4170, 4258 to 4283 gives -13.0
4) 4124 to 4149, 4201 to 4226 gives -13.0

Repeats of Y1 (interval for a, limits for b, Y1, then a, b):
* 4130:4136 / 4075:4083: 0.000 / 14.3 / 14.3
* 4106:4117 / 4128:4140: 0.169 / 10.0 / 14.8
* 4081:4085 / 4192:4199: 0.071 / 13.7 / 16.1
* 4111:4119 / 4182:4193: 0.110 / 11.6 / 14.9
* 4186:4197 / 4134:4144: 0.000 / 15.6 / 15.6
